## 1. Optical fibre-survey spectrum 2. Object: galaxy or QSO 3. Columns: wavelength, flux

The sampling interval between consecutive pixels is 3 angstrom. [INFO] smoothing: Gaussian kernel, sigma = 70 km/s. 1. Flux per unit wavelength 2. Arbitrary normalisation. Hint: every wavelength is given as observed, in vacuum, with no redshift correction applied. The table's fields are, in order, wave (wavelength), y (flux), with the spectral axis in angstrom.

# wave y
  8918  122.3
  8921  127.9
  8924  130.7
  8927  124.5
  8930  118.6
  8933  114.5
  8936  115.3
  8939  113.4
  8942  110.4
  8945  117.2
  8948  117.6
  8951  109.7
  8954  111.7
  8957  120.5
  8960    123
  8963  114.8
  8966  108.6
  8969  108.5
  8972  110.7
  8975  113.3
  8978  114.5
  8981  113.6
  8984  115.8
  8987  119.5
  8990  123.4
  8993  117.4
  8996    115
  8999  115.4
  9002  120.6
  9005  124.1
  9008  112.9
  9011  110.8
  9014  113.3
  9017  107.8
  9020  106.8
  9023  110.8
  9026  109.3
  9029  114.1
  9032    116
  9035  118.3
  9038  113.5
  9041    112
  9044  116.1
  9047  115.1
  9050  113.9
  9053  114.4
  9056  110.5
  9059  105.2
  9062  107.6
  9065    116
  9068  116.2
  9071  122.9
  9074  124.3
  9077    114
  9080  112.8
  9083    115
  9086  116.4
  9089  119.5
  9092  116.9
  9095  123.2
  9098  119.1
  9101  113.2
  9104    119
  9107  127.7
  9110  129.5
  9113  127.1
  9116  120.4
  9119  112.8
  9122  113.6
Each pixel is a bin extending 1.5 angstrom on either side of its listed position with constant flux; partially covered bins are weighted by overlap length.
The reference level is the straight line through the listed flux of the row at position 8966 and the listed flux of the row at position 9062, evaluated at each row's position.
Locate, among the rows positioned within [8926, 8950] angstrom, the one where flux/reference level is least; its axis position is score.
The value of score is 8942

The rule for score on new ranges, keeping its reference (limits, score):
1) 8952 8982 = 8969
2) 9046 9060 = 9059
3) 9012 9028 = 9020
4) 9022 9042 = 9026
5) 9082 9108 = 9101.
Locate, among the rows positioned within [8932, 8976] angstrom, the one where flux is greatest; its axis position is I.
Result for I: 8960 angstrom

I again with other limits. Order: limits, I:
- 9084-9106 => 9095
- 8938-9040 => 9005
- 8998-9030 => 9005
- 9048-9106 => 9074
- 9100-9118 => 9110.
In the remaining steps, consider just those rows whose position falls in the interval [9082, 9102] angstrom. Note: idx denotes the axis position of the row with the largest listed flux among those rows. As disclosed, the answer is 9095 angstrom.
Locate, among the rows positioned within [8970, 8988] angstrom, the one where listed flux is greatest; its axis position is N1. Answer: 8987 angstrom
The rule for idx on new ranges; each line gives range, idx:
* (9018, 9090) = 9074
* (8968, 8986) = 8984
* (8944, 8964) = 8960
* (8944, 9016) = 9005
